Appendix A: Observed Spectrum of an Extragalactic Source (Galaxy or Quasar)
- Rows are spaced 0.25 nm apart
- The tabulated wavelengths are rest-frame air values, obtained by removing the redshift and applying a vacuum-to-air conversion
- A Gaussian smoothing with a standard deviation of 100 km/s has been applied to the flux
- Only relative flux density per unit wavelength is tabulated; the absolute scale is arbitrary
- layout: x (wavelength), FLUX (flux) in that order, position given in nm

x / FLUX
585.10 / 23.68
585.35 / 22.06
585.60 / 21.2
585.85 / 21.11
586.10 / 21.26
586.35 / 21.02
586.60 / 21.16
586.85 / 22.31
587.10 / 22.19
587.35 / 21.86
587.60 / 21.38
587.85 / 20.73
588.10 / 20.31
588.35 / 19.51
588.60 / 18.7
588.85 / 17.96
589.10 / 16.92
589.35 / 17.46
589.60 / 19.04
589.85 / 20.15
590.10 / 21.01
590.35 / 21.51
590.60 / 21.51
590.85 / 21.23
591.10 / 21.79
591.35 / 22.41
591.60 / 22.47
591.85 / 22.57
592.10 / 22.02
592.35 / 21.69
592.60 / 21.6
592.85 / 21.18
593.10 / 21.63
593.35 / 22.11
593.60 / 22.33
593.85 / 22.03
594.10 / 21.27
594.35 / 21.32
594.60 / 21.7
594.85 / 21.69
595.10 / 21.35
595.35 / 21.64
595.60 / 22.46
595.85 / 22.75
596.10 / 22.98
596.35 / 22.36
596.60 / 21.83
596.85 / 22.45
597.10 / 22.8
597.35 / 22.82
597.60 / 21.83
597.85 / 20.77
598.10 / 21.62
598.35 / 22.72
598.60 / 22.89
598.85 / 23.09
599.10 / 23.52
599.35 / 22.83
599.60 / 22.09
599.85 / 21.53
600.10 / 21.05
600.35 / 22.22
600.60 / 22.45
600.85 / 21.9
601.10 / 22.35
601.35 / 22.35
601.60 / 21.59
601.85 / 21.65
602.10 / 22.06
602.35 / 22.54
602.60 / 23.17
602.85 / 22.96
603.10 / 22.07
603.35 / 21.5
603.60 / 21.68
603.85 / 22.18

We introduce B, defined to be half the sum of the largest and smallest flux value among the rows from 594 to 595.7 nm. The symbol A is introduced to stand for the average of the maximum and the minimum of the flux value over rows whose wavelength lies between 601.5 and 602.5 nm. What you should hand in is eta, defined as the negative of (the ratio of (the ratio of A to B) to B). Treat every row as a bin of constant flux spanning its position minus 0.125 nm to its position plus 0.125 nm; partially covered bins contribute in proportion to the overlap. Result -0.0462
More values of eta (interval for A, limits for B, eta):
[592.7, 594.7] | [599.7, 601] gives -0.0460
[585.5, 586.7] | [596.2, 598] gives -0.0445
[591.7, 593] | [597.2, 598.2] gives -0.0461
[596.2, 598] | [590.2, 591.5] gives -0.0458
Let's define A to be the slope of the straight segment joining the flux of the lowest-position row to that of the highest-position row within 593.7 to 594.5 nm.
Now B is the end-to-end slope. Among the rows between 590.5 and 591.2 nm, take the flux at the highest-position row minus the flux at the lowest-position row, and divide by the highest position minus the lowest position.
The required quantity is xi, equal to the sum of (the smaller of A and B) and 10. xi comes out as 8.6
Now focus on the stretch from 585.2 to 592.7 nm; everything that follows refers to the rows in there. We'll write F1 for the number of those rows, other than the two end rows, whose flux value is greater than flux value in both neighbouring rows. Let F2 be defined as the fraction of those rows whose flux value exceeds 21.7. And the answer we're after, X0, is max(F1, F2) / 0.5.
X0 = 6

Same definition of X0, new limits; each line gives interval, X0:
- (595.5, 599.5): 6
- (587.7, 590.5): 0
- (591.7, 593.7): 1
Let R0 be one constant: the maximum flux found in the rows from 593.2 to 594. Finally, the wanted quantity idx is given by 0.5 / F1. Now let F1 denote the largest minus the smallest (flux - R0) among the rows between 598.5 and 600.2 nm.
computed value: 0.20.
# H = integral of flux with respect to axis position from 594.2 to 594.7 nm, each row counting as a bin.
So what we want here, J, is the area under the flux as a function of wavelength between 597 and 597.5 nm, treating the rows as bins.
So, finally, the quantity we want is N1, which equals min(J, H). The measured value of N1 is 10.7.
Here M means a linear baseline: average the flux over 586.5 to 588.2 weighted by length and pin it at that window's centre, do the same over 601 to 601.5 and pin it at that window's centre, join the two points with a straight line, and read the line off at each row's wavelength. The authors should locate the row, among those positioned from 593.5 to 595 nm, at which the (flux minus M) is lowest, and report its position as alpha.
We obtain 594.10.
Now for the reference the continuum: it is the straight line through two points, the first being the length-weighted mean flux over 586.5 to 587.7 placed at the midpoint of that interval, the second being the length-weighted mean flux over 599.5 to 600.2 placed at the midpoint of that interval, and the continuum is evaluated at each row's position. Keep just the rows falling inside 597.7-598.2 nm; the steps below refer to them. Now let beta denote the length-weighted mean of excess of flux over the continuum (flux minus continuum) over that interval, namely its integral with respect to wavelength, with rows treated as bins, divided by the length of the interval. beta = -0.39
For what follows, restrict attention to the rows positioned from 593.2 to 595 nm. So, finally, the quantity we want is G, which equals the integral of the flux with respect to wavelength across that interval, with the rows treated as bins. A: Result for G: 39.2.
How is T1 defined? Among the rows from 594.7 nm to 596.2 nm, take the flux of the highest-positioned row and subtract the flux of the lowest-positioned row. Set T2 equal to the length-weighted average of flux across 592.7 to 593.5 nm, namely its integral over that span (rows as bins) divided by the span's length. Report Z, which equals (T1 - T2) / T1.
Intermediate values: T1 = 1.3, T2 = 21.7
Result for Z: -16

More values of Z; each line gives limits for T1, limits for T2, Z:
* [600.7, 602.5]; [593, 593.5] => -33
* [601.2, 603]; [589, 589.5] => -27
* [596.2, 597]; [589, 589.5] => -191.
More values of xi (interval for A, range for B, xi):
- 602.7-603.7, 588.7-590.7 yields 8.3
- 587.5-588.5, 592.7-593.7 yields 7.5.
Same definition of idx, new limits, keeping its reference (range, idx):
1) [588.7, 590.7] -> 0.11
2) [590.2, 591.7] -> 0.40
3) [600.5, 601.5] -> 0.91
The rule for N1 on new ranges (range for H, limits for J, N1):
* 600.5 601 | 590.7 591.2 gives 10.7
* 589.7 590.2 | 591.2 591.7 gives 10.2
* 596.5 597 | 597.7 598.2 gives 10.6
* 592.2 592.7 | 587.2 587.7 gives 10.8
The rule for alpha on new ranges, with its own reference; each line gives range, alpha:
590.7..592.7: 590.85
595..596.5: 595.10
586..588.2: 588.10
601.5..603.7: 603.35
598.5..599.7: 599.60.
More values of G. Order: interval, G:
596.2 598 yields 39.8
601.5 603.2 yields 37.9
